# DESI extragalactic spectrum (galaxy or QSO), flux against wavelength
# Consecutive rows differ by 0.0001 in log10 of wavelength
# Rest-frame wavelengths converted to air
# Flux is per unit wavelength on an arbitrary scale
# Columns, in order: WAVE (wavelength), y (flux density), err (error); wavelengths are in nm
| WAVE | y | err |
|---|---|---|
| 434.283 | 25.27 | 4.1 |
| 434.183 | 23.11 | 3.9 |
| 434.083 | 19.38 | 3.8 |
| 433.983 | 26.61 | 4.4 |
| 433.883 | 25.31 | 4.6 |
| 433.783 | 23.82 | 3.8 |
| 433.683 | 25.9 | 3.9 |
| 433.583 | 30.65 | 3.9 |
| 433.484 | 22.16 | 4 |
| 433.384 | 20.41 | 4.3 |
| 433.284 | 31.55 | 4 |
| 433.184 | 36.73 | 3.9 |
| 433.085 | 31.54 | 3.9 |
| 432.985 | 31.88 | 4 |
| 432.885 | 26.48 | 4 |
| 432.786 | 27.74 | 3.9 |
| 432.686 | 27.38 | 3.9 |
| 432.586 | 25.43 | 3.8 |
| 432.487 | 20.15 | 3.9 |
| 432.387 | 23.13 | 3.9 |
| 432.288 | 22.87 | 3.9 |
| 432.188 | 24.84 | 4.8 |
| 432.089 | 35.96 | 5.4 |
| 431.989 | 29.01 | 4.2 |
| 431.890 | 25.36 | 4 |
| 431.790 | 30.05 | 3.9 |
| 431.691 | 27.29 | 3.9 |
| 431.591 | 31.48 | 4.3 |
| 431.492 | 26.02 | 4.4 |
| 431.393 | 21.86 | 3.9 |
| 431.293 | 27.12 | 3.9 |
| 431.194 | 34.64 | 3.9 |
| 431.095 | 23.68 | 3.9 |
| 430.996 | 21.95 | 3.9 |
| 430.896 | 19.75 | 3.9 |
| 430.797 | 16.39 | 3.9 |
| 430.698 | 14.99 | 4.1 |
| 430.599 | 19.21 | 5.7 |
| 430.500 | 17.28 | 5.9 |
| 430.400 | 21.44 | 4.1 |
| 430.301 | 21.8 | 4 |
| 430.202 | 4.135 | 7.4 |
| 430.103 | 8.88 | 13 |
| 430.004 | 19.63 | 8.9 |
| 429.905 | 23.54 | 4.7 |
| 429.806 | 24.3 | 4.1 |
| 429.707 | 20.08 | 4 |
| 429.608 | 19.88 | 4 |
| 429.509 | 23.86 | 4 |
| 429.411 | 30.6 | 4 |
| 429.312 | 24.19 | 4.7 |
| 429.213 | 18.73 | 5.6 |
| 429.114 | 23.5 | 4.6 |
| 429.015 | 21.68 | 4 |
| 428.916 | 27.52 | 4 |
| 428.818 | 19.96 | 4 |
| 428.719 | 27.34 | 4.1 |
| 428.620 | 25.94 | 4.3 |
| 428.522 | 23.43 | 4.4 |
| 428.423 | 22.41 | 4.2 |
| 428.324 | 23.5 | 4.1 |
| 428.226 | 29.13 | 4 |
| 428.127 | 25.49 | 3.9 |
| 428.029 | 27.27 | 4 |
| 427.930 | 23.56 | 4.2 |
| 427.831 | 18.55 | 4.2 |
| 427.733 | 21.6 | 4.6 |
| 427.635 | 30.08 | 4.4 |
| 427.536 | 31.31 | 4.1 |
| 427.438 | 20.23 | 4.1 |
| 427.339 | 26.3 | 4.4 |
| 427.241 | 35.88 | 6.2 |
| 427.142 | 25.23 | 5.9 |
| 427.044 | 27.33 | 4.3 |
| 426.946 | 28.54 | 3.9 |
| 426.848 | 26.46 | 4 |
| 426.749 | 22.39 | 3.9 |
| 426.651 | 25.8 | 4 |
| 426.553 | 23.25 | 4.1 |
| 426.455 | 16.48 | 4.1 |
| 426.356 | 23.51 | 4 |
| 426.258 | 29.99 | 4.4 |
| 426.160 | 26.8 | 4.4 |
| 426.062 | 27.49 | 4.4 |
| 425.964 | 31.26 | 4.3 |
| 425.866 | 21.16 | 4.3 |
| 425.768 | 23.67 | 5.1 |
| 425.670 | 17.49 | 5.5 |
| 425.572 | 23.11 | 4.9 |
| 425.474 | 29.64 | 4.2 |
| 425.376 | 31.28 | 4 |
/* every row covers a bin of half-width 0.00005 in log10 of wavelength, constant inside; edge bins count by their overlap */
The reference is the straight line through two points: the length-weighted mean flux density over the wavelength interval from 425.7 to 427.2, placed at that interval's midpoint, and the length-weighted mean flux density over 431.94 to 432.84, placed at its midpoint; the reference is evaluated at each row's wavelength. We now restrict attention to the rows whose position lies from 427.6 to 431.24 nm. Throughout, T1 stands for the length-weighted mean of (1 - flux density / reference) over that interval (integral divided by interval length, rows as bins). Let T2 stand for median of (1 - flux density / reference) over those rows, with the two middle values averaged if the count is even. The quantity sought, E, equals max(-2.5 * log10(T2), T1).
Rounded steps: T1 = 0.14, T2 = 0.12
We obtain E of 2.3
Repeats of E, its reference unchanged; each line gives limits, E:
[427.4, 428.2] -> 3.5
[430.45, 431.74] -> 2.0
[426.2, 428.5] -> 6.7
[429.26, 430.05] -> 2.7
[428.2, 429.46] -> 2.7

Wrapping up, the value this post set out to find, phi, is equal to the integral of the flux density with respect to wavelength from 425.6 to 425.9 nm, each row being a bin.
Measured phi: 6.3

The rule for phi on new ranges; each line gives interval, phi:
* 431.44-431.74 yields 8.5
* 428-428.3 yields 8.1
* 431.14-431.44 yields 8.4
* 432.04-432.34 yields 8.4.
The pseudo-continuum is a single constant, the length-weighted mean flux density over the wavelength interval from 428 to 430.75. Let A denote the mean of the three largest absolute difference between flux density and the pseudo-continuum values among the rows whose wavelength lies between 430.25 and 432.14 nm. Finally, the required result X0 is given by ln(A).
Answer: 2.51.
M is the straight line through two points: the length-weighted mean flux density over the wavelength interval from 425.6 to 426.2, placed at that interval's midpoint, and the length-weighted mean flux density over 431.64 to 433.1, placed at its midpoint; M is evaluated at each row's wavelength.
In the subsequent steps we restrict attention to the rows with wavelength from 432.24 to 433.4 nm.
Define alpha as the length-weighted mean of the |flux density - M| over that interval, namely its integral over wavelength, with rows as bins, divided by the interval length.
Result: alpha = 3.9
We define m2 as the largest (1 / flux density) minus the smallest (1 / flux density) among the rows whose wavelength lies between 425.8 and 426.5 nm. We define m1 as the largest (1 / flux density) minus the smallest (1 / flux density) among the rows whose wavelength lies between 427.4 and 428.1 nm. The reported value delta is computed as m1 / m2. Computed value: 0.8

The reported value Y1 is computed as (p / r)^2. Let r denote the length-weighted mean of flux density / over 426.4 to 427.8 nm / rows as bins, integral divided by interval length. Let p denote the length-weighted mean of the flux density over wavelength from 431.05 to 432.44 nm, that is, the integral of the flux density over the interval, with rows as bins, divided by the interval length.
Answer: 1.1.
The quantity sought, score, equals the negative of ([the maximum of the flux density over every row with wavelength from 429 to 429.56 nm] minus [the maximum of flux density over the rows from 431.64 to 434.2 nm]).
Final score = 6.1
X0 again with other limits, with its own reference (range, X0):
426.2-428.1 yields 2.37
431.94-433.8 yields 2.57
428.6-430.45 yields 2.57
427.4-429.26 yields 2.13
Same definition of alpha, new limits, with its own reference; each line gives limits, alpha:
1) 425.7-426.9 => 3.2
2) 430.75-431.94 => 4.0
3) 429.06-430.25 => 6.7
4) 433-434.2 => 4.6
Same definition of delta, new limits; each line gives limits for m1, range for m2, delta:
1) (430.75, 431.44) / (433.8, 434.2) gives 2.3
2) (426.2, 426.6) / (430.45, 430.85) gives 1.9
